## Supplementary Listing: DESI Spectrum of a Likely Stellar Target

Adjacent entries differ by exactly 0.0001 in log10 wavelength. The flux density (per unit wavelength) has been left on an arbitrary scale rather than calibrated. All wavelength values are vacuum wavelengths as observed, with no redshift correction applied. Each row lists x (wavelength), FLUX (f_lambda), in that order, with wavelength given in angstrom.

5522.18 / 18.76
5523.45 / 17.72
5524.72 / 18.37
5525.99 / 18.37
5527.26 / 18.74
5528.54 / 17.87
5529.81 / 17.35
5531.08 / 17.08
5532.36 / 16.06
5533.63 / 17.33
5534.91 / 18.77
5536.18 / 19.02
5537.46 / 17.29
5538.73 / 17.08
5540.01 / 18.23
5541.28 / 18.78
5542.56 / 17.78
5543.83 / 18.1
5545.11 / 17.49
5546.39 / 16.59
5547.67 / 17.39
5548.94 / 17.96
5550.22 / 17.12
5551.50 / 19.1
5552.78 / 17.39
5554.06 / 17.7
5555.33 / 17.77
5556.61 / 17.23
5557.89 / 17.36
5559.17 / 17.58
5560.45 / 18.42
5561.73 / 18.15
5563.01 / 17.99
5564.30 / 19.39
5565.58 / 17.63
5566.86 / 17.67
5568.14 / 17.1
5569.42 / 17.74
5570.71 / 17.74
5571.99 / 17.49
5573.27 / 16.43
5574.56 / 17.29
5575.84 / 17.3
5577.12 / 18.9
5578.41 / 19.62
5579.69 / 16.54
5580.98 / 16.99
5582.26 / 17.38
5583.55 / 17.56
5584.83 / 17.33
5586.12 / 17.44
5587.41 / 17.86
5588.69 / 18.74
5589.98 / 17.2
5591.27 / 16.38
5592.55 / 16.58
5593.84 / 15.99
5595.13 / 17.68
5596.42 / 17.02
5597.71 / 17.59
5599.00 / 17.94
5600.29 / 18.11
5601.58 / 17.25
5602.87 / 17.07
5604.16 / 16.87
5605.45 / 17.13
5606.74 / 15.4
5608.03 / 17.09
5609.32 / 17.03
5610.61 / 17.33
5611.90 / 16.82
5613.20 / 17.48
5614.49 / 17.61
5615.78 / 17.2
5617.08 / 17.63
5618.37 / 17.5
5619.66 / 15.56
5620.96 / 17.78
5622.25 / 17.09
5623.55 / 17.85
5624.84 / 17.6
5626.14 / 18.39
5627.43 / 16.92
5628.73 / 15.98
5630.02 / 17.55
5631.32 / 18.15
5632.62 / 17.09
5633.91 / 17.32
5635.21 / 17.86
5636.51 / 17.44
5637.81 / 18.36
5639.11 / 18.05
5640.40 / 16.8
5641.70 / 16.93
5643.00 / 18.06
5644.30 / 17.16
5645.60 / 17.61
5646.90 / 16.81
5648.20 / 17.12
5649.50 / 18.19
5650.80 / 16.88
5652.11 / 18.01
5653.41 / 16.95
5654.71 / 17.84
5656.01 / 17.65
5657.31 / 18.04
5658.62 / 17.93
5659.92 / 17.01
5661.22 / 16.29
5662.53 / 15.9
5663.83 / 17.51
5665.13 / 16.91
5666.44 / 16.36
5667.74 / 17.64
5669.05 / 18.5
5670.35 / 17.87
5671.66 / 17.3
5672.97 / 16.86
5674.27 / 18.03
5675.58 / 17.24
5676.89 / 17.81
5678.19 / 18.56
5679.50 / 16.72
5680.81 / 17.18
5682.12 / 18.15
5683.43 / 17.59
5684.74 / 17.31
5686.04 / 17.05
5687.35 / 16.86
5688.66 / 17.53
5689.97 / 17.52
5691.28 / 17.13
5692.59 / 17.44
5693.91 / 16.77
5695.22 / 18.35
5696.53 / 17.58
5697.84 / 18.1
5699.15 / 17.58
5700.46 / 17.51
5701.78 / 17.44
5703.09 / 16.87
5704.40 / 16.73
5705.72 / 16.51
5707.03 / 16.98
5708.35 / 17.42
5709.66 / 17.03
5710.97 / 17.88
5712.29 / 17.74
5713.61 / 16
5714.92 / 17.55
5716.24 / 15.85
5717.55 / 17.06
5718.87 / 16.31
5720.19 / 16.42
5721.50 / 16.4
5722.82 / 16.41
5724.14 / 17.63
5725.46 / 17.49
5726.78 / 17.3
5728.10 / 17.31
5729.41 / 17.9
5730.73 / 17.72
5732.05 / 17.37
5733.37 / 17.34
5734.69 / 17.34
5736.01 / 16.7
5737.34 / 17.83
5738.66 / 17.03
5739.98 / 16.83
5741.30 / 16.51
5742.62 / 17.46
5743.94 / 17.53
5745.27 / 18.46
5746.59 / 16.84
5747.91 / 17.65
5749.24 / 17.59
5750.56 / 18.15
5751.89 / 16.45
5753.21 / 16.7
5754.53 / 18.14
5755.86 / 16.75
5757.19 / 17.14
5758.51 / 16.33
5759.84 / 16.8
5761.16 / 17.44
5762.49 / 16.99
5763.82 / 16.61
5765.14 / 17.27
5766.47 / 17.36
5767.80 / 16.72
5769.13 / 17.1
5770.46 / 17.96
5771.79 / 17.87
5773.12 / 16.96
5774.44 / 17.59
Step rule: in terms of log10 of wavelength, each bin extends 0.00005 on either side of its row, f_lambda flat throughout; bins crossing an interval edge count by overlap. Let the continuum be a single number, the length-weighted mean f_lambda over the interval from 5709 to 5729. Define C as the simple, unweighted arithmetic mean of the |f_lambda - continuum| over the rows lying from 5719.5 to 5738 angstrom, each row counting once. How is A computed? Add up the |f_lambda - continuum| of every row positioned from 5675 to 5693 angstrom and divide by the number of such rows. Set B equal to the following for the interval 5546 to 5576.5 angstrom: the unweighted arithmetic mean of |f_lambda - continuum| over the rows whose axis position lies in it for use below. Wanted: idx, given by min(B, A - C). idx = -0.02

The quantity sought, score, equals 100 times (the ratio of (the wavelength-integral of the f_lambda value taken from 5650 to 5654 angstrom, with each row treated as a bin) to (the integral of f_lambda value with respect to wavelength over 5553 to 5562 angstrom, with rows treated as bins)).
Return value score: 43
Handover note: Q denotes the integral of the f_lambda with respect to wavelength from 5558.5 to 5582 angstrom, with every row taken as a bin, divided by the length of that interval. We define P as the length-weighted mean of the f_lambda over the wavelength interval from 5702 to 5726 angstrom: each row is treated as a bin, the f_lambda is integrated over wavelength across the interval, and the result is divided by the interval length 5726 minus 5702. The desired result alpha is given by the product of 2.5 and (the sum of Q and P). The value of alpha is 86.7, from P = 16.9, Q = 17.8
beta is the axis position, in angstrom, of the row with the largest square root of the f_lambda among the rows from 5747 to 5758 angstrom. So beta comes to 5750.56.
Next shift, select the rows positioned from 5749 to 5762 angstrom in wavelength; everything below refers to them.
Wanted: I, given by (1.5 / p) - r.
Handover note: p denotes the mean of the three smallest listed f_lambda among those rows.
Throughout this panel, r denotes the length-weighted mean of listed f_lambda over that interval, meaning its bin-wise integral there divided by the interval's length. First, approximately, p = 16.5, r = 17.1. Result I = -17.05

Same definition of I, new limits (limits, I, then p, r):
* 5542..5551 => -17.43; 17.0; 17.5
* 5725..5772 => -17.18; 16.4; 17.3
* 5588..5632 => -17.13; 15.6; 17.2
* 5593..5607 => -17.03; 16.1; 17.1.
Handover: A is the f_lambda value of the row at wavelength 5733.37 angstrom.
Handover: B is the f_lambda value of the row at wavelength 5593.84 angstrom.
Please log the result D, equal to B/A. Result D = 0.92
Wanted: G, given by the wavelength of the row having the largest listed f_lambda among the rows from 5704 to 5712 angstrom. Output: 5710.97 angstrom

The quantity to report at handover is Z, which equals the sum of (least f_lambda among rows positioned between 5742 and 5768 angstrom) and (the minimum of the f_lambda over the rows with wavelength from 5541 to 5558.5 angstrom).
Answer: 32.9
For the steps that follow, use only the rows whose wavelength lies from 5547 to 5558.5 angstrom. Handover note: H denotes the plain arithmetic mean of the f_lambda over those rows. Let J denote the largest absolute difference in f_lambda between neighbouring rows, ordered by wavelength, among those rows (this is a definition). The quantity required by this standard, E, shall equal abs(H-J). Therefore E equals 15.7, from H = 17.7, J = 1.98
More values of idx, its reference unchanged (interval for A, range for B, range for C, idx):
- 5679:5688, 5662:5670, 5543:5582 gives -0.42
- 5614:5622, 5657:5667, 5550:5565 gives -0.25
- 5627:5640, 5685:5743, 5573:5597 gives -0.01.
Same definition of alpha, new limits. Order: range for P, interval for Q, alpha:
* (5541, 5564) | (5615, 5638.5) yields 88.0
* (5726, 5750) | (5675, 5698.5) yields 87.2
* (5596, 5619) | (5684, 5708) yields 86.3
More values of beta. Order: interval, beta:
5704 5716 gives 5710.97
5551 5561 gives 5551.50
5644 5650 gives 5649.50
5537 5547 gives 5541.28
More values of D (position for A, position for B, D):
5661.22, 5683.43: 1.08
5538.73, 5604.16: 0.99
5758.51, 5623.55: 1.09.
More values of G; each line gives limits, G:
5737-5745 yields 5737.34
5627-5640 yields 5637.81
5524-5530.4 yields 5527.26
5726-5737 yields 5729.41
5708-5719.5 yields 5710.97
